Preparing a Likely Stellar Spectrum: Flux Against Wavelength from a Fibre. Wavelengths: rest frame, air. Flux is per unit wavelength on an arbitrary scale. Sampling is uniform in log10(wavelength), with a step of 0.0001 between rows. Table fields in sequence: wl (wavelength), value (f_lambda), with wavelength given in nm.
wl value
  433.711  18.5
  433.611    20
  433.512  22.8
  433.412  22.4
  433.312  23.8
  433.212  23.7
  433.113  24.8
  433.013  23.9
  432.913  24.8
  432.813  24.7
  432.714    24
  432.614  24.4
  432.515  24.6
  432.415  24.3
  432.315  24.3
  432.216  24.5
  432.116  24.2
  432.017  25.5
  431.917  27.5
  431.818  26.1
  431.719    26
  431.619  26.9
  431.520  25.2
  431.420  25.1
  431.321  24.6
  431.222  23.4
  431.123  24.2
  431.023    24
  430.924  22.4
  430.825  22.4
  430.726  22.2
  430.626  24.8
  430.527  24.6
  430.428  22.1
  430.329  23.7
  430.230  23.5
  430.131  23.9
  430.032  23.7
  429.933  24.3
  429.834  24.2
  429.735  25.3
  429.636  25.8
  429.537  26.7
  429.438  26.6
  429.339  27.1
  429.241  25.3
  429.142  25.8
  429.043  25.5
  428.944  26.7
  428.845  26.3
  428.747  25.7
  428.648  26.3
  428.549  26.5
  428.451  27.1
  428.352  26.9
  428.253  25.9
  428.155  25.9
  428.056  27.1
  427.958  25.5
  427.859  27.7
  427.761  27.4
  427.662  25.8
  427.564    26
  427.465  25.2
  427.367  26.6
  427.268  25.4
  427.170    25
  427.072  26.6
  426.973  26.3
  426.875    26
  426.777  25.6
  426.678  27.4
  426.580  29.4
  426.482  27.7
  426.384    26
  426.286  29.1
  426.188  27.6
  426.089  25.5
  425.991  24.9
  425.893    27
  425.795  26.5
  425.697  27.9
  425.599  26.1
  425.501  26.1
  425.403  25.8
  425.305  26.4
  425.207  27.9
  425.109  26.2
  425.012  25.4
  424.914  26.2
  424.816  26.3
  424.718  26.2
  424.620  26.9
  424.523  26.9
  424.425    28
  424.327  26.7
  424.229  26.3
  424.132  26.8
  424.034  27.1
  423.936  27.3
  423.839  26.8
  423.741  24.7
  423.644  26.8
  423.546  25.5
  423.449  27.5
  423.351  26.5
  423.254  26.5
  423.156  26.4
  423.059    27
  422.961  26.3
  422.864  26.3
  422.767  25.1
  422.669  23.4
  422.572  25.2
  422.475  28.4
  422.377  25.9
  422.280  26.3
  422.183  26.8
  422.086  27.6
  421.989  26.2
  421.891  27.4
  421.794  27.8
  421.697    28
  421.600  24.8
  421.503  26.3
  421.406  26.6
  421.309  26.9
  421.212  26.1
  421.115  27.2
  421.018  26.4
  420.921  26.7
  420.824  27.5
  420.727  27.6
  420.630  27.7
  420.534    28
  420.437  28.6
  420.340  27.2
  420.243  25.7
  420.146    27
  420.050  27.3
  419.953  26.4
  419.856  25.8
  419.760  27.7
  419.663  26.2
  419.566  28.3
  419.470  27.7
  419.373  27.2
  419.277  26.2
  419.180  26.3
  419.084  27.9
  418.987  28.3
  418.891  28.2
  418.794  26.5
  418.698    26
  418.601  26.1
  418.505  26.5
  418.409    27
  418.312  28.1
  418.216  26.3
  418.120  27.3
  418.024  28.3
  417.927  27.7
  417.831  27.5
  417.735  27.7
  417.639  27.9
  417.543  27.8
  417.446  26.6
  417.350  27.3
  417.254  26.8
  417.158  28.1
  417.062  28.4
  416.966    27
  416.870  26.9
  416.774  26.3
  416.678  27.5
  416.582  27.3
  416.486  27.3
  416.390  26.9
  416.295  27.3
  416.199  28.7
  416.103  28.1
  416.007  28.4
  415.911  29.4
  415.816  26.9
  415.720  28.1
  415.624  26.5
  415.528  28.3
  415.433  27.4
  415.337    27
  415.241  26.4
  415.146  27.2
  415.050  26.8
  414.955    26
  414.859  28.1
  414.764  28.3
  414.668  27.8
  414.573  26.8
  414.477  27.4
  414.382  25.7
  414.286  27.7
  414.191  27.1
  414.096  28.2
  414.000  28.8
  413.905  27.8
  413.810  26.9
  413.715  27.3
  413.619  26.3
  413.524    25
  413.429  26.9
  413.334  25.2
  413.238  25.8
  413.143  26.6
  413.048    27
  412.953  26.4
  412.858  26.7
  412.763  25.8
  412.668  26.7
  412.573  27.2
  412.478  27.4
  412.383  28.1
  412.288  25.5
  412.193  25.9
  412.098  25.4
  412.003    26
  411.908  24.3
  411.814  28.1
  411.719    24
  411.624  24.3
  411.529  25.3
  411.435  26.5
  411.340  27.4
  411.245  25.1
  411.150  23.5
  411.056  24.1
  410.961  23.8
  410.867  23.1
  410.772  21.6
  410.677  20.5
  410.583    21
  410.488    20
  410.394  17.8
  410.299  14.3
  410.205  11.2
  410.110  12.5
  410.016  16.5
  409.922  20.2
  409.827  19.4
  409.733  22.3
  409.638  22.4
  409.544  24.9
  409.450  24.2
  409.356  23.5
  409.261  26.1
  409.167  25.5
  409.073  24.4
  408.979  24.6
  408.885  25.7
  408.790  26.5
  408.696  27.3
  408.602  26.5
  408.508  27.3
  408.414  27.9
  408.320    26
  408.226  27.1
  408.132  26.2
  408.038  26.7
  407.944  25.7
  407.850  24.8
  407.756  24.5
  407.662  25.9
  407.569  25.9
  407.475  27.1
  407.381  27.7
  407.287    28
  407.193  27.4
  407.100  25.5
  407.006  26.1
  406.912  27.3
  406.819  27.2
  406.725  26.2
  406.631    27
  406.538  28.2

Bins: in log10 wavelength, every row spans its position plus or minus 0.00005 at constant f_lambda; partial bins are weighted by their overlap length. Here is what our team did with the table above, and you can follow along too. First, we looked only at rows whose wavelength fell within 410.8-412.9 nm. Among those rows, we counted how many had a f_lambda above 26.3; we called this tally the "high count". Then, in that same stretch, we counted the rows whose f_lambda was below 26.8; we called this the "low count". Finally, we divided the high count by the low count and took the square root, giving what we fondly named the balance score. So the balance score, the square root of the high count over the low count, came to 0.69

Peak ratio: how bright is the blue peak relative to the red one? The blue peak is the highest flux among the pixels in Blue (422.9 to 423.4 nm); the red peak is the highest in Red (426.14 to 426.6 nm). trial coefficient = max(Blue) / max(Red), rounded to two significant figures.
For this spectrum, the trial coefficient 0.92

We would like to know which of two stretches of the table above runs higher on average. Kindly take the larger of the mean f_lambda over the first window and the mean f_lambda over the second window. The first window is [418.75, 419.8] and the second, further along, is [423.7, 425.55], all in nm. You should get 27.3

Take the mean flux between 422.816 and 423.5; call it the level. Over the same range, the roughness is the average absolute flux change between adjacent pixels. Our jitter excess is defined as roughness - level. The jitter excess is -26.2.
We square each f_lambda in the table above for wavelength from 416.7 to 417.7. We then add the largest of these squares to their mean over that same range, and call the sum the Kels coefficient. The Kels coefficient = 1553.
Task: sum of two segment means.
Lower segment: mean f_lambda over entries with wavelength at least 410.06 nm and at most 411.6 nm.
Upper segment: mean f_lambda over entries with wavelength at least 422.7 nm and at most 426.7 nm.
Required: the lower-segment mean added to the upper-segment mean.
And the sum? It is 47.8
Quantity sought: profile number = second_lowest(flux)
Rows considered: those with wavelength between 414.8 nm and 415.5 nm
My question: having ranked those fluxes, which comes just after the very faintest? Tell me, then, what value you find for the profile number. 26.4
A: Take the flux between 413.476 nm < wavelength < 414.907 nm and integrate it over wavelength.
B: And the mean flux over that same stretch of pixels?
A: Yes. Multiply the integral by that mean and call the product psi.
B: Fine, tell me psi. 1065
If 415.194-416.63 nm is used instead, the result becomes 1094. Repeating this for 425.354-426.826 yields 1060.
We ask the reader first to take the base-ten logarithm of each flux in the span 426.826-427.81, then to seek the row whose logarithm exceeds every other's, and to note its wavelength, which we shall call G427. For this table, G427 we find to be 427.761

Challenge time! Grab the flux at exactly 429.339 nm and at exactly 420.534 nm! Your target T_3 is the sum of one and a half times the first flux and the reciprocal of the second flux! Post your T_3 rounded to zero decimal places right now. 41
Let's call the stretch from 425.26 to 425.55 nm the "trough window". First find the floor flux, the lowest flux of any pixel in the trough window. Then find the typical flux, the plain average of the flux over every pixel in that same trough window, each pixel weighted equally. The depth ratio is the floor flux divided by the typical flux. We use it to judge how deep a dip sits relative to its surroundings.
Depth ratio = 0.989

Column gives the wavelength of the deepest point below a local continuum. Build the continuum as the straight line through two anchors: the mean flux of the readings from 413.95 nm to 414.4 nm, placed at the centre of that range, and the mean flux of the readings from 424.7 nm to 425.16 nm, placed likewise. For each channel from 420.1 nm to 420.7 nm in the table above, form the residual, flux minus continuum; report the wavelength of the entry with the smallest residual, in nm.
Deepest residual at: 420.243 nm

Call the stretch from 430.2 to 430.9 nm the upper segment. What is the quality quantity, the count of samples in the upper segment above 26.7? 0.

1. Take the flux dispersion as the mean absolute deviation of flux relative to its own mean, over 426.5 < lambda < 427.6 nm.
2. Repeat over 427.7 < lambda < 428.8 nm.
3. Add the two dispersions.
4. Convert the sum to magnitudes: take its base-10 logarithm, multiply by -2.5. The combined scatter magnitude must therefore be -0.43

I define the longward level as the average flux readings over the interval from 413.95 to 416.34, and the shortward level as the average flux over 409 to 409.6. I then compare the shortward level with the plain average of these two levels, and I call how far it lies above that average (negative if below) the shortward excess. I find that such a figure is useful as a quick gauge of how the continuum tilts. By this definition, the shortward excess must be -1.4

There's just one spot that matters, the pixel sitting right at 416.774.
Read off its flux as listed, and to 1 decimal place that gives 26.3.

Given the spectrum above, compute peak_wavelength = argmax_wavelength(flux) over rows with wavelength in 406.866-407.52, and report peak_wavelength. 407.287 nm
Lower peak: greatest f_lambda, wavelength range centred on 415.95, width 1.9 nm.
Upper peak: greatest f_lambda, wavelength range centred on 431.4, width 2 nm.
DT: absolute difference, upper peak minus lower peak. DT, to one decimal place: 1.9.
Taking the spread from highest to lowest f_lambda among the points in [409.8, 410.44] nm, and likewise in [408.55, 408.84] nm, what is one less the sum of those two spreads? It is -8.8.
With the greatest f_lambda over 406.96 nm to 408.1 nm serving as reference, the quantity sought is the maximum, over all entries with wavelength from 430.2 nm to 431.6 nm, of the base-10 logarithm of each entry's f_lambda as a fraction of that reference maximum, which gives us -0.046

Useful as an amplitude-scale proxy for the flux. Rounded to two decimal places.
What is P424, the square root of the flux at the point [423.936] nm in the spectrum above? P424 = 5.22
